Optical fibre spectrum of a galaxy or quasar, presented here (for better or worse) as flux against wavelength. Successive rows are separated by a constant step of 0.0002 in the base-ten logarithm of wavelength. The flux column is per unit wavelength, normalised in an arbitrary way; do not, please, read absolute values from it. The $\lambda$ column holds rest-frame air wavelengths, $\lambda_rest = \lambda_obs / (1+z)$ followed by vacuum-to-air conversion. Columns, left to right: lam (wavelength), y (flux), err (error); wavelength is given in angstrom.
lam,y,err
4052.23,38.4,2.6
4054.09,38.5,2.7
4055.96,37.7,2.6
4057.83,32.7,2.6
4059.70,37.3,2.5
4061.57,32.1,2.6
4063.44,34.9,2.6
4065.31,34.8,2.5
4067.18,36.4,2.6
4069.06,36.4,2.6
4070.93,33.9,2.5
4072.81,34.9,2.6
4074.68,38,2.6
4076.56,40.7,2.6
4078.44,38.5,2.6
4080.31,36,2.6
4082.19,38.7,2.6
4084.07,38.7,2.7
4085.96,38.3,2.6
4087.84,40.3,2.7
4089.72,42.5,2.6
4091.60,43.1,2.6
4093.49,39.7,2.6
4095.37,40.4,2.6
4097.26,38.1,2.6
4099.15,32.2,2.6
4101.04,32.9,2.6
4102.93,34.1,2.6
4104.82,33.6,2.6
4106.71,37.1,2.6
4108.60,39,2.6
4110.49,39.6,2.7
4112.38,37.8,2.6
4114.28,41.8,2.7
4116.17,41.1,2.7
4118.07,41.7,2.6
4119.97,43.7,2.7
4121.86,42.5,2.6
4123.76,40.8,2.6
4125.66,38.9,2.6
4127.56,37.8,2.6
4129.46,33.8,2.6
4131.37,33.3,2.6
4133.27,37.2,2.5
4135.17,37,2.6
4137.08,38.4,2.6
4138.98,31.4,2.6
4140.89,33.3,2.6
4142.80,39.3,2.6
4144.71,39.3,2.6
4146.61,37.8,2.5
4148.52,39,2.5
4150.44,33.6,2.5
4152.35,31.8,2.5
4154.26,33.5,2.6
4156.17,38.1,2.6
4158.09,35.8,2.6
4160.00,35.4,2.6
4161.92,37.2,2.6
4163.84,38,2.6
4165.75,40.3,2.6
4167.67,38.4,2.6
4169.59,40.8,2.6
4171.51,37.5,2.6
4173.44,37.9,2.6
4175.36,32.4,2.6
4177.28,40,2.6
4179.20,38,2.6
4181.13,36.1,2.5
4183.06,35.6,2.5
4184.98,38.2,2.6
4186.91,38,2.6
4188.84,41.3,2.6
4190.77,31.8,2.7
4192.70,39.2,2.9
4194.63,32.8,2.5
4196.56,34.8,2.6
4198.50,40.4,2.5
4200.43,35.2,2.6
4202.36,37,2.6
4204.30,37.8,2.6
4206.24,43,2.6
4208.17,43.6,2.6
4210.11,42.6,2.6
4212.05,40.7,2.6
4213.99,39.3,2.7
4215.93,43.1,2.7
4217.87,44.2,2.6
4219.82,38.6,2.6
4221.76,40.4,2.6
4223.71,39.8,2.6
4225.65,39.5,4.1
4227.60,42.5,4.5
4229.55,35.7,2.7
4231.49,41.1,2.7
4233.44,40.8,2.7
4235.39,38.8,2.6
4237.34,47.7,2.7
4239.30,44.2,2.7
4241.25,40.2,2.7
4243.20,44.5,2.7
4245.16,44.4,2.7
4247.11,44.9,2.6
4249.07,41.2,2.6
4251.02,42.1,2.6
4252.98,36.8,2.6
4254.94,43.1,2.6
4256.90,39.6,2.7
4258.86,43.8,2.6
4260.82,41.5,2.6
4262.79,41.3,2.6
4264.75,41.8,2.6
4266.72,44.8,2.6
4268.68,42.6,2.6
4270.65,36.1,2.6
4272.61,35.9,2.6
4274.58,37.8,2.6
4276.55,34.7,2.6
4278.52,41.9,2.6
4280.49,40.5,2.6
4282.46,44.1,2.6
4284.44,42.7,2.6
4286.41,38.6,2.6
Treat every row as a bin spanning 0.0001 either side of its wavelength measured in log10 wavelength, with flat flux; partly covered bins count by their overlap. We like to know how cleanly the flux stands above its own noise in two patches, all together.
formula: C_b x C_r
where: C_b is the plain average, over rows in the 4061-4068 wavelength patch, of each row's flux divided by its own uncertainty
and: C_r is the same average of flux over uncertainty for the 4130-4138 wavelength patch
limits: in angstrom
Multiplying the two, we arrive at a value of 190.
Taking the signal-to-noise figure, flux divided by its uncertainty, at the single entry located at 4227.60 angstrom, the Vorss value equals 9.4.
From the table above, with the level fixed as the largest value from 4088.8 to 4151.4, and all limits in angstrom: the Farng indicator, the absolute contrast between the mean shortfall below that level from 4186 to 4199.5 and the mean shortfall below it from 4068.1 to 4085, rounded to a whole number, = 0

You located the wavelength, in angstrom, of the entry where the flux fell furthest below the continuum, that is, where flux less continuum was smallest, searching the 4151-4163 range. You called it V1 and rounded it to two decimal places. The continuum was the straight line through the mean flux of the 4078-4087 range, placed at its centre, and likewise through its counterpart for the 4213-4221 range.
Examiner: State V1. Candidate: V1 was 4152.35 angstrom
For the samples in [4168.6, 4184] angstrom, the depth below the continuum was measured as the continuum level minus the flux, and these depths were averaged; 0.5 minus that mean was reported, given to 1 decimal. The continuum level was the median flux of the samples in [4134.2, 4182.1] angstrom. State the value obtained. 0.0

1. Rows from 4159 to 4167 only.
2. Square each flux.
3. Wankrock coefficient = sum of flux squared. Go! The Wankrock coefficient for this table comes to 5705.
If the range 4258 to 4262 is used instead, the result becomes 3641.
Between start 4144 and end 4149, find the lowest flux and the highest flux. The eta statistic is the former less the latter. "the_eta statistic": -1.5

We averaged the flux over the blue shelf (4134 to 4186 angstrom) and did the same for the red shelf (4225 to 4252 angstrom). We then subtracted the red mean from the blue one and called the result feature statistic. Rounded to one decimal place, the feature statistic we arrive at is -5.2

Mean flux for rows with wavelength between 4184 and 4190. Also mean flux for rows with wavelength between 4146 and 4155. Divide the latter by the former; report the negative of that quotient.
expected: -0.90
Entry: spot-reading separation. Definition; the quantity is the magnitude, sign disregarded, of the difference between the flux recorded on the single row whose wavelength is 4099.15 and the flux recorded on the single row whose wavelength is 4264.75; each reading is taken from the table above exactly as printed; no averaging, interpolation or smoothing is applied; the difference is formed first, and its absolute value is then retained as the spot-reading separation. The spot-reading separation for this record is 10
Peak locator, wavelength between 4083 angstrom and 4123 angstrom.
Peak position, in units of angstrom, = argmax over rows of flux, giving 4119.97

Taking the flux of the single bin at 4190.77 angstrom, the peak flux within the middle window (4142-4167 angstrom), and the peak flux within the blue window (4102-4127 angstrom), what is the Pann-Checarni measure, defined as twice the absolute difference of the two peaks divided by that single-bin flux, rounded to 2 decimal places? 0.21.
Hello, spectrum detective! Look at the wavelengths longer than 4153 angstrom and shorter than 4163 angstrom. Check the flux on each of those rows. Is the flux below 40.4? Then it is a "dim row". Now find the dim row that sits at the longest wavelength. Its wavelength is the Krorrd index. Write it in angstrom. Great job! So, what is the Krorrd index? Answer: 4161.92 angstrom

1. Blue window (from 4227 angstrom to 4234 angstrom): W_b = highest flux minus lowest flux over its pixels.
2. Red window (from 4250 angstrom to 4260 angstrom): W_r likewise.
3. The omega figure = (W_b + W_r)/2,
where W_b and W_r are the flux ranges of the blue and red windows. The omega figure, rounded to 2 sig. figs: 6.9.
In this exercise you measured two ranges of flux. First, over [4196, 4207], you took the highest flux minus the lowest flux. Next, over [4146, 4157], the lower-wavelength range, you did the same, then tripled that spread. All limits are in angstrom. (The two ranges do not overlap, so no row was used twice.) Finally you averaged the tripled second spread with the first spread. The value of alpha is 14.9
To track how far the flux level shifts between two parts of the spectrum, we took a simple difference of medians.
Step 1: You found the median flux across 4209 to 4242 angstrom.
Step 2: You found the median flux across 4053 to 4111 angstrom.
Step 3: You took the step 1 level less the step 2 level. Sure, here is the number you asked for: 3.0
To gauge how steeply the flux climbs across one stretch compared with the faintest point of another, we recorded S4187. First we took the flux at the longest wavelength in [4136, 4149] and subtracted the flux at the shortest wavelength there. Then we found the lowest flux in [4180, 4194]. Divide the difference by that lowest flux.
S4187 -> 0.019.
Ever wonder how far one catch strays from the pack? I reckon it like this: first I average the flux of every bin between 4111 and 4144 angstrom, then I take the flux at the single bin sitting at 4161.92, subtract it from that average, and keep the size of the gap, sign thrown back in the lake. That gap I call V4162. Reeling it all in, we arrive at 1.0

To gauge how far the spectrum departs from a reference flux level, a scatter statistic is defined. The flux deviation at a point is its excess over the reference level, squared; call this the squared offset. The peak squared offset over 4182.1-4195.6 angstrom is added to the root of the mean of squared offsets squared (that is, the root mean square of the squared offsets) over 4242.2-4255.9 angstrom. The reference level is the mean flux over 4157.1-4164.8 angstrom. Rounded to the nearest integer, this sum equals 70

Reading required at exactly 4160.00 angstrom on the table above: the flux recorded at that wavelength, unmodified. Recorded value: 35.4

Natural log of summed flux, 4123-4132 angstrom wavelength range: 5.22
